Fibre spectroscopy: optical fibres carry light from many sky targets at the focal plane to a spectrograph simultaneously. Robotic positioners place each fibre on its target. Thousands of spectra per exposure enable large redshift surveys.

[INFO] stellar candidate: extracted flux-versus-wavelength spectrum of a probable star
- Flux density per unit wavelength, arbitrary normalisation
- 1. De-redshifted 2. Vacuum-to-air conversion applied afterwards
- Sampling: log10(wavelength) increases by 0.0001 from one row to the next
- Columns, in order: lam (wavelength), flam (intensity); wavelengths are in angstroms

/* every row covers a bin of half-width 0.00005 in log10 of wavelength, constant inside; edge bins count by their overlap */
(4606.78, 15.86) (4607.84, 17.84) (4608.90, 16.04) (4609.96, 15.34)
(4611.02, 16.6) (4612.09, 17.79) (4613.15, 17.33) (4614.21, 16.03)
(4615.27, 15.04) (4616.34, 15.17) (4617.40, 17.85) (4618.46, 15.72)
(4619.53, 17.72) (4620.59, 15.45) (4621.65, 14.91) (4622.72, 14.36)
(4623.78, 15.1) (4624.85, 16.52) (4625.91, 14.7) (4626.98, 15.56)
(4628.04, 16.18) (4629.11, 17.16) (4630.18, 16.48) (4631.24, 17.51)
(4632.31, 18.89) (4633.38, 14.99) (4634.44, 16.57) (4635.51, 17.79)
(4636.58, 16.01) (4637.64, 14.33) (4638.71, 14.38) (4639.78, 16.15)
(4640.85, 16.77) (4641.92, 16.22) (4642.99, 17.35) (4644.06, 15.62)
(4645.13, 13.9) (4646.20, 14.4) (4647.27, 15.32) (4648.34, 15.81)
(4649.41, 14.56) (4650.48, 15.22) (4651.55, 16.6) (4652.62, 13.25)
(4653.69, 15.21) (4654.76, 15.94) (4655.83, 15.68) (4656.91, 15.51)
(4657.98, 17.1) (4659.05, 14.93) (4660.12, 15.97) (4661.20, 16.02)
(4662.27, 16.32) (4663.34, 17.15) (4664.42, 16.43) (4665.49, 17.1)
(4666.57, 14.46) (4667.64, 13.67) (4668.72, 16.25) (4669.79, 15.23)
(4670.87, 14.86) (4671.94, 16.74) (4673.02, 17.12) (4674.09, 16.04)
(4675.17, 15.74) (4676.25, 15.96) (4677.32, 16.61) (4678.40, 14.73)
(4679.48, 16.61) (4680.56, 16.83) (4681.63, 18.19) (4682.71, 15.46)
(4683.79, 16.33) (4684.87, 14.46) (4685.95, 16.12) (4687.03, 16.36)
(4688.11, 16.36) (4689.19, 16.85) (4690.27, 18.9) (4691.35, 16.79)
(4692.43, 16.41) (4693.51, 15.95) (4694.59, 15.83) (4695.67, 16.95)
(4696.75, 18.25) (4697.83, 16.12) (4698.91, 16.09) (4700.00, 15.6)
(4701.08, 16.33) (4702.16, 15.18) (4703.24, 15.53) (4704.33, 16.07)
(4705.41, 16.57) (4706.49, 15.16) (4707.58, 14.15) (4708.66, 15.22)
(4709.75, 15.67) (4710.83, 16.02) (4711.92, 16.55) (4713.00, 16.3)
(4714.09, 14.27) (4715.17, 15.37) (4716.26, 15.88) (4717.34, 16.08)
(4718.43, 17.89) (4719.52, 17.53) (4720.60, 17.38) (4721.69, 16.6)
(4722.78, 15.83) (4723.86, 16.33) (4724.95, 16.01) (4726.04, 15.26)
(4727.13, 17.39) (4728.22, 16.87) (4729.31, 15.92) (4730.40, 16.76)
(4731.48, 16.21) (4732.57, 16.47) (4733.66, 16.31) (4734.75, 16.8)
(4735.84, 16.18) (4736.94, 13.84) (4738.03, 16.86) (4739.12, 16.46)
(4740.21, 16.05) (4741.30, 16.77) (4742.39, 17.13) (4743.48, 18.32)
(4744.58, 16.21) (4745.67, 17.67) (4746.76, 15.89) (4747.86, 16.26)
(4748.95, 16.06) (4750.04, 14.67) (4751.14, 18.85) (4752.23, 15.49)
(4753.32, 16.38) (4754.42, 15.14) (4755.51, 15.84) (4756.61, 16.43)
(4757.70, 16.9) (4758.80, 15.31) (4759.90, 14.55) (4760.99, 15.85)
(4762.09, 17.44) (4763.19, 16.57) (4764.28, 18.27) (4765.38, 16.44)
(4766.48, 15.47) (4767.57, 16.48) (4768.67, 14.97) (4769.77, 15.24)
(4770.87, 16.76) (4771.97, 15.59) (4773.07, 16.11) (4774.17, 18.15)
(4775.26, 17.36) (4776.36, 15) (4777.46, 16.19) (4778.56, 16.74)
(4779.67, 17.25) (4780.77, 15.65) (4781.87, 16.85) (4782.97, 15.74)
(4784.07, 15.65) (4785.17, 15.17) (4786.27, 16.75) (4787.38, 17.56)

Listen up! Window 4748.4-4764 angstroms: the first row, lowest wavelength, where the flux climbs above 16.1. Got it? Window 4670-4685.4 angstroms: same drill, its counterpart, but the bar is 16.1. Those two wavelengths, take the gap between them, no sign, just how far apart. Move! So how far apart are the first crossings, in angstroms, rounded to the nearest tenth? 79.2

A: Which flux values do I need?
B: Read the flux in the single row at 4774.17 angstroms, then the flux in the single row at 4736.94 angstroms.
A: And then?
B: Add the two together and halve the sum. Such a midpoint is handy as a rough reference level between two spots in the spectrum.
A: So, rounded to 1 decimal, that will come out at 16.0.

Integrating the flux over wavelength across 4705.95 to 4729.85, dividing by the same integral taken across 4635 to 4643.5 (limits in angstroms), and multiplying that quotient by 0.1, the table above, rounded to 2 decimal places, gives 0.28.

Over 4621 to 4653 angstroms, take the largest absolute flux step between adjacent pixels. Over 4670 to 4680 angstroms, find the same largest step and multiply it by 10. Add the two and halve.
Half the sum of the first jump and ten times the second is 11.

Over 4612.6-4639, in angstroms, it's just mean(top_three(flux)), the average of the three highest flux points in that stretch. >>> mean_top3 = 18.2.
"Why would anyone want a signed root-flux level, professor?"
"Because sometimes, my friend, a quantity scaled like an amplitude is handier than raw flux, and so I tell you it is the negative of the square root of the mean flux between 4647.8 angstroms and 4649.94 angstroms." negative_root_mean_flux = -3.90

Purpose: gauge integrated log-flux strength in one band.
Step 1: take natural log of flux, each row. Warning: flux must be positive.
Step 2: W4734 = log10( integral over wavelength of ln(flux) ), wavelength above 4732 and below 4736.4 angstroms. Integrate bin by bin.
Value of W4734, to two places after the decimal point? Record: 1.09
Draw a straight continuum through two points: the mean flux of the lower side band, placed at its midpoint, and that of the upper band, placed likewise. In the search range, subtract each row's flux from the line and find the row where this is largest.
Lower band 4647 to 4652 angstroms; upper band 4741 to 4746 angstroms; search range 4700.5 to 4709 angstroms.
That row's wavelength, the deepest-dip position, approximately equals 4707.58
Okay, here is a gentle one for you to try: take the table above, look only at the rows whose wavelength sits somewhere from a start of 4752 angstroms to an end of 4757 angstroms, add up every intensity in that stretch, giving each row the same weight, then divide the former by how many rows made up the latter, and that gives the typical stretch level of 15.9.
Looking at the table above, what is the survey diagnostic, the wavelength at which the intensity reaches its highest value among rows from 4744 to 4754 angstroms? 4751.14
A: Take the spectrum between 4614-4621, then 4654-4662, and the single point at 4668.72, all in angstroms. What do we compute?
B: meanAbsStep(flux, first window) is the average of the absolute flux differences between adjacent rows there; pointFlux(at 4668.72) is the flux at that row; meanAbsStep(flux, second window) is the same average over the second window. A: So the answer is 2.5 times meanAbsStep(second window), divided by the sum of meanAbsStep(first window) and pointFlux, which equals 0.123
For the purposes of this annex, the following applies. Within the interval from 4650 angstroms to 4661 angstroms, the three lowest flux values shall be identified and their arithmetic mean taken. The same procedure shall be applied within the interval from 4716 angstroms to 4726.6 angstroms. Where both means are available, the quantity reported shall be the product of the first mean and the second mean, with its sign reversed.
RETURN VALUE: -226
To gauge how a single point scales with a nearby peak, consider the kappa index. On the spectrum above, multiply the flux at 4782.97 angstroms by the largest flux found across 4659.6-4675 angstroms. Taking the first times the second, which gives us 270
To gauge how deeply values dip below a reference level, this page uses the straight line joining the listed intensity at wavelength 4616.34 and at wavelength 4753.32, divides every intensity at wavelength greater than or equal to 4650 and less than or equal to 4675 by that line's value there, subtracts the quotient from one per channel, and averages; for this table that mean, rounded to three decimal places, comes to -0.013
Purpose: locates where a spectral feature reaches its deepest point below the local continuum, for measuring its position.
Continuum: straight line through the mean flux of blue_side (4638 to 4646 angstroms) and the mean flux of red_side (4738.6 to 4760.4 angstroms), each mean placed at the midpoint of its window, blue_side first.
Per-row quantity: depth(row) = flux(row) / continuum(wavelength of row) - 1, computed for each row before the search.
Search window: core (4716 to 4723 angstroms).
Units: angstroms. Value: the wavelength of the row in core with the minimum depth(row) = 4722.78 angstroms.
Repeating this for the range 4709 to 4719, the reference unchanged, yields 4714.09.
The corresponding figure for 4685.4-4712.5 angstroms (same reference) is 4707.58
